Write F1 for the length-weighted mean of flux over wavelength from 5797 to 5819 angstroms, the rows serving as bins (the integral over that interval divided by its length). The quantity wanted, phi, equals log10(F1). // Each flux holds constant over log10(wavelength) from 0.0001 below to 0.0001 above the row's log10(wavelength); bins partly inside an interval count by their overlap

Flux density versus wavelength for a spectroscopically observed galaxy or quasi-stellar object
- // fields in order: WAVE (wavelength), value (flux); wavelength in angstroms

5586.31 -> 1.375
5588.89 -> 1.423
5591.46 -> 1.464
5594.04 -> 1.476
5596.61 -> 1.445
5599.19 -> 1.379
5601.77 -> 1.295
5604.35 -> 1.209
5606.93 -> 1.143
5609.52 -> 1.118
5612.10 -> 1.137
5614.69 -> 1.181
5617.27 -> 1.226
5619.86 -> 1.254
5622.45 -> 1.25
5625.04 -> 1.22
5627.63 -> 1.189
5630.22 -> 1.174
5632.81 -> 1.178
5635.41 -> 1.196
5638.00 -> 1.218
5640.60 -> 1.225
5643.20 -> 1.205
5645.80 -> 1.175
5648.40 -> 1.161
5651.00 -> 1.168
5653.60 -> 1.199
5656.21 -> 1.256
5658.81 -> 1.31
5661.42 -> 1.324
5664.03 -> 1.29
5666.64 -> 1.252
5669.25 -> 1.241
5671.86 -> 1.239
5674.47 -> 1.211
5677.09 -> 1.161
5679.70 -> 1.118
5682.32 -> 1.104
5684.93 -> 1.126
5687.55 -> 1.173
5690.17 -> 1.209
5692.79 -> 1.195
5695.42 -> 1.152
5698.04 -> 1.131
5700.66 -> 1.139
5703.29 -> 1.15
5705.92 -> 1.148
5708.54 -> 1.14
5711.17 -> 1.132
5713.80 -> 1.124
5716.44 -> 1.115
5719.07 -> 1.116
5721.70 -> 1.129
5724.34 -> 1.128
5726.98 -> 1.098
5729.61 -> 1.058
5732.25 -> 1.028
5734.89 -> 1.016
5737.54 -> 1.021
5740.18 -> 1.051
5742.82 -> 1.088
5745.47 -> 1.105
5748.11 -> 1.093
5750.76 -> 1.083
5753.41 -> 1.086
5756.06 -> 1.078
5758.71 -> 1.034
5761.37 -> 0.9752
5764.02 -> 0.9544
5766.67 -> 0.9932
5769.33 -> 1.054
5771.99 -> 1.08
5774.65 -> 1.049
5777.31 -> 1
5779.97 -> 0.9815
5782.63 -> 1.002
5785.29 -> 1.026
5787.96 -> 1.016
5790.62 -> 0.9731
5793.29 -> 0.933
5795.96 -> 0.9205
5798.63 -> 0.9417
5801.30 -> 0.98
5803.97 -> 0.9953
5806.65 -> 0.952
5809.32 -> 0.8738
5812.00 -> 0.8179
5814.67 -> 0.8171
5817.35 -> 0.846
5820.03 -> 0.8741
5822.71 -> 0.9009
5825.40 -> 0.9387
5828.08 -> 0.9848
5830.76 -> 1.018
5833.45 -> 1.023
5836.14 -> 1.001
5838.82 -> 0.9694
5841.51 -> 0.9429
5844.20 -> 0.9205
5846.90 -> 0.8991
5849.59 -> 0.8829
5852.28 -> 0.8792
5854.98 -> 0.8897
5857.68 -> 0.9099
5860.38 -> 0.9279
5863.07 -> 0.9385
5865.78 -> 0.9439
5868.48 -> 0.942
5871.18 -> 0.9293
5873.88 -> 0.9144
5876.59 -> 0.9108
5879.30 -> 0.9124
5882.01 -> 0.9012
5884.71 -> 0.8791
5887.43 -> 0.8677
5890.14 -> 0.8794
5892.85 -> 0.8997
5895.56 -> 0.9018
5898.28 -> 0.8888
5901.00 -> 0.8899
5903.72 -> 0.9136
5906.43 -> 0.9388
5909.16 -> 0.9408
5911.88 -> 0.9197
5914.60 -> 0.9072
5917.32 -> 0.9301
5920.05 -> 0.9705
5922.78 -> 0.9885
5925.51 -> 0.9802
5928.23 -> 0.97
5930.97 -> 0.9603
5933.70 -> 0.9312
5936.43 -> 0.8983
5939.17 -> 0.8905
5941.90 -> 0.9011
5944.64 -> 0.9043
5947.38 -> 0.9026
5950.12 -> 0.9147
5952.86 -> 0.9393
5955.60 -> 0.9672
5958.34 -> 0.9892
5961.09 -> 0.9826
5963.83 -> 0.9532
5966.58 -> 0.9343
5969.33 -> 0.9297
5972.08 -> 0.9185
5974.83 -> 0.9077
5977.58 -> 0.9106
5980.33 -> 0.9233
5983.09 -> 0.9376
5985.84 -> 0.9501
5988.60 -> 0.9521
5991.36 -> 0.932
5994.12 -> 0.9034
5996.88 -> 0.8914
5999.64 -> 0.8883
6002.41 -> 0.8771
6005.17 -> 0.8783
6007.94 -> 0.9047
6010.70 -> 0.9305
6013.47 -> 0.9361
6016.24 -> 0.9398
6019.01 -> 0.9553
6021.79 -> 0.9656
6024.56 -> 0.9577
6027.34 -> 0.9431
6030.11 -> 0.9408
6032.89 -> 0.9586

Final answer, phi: -0.04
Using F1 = 0.903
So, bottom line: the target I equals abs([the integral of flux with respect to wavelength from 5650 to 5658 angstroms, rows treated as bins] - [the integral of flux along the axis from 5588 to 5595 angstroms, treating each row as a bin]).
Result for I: 0.5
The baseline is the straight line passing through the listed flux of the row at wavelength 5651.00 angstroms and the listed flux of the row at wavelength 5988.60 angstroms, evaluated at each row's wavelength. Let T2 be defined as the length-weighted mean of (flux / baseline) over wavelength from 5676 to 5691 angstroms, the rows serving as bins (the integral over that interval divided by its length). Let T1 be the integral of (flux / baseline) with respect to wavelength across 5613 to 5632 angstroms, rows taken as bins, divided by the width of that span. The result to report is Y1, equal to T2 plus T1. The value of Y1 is 2.02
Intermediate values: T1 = 1.02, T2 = 1.00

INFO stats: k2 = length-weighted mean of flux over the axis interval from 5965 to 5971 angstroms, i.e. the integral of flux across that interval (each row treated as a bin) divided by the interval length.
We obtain 0.93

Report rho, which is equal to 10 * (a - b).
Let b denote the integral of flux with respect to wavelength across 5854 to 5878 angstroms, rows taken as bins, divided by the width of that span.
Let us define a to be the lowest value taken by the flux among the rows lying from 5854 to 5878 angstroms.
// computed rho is -0.34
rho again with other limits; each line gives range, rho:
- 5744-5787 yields -0.83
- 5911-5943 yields -0.47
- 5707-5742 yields -0.73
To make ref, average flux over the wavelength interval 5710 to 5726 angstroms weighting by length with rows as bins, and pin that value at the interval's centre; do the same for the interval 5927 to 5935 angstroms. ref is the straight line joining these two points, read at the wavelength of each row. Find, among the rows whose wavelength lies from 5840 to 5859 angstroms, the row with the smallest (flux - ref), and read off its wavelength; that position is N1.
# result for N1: 5852.28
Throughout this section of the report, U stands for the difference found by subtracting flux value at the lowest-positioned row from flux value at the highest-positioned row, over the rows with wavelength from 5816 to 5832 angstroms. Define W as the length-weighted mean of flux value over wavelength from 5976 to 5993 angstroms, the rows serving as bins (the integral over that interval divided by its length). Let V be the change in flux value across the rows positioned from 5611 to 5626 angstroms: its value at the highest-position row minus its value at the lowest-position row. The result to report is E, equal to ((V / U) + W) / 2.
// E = 0.7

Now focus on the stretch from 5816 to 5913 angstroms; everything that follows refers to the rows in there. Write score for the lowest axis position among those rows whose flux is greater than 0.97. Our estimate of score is 5828.08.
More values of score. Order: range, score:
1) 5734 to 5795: 5734.89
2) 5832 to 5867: 5833.45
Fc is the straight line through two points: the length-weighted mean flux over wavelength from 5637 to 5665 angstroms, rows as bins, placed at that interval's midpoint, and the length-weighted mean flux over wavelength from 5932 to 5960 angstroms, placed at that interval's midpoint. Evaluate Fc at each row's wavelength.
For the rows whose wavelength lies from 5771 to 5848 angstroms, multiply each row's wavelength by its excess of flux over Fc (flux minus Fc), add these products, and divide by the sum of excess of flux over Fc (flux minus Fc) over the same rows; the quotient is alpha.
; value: 5809.8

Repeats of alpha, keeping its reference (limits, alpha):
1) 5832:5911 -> 5869.3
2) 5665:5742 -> 5718.9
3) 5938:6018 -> 5991.5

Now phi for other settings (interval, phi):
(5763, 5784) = 0.01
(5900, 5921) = -0.03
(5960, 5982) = -0.03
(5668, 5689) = 0.07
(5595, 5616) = 0.09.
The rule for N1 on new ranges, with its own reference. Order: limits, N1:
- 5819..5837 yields 5820.03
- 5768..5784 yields 5779.97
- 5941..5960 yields 5941.90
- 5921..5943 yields 5939.17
